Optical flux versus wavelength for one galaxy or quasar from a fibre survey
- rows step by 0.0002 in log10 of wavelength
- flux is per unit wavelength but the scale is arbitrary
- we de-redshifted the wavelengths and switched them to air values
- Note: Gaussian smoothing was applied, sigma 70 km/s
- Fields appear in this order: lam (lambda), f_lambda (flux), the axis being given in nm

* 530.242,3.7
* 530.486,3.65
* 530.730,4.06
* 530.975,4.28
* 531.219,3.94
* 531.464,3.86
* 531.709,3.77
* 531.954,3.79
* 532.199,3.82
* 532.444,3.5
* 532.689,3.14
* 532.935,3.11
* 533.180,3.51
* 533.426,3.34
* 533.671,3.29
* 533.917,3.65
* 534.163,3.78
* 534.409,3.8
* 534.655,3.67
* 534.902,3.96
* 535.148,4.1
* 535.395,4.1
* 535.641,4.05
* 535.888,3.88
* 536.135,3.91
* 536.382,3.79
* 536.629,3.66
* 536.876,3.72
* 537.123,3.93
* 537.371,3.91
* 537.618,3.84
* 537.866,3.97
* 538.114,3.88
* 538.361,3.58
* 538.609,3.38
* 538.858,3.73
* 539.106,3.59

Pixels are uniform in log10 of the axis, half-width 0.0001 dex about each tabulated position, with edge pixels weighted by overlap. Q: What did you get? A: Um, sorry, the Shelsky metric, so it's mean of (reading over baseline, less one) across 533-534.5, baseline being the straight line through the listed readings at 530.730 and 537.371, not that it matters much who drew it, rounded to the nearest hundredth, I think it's -0.11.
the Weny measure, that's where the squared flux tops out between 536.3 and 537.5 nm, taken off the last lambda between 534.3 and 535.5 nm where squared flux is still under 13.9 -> -2.47 nm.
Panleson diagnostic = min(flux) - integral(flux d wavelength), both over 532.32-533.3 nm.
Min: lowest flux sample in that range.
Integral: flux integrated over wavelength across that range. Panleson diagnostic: -0.14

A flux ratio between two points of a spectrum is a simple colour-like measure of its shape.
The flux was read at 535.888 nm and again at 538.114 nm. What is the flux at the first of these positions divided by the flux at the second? 1.00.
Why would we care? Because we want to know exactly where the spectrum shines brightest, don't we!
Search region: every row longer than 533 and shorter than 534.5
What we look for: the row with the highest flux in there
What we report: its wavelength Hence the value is 534.409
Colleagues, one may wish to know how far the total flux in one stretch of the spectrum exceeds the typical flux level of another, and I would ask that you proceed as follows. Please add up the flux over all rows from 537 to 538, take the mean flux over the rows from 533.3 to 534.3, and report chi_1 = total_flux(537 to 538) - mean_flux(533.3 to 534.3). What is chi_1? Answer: 12.1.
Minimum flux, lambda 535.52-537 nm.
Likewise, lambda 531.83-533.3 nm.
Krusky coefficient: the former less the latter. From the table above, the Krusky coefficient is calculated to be 0.55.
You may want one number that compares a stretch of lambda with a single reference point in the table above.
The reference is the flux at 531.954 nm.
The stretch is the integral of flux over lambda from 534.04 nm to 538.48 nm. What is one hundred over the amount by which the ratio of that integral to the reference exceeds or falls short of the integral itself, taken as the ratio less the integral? -7.9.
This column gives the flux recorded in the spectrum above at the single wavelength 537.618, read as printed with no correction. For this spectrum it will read 3.84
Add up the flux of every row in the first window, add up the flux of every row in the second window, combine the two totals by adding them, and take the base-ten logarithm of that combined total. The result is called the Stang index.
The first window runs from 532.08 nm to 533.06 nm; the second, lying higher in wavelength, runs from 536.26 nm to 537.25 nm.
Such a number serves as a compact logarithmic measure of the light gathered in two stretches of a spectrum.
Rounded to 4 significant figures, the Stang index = 1.457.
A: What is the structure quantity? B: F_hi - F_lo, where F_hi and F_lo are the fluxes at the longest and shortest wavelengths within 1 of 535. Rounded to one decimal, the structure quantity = 0.1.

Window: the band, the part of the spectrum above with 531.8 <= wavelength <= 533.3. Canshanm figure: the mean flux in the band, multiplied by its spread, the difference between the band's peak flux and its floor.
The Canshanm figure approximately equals 2.47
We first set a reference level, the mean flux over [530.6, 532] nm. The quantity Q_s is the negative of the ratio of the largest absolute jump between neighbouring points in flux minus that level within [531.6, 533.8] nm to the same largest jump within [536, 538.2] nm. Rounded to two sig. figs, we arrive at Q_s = -1.9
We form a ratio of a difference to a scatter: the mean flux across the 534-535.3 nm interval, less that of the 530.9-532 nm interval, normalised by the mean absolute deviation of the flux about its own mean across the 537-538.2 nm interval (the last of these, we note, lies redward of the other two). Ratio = -2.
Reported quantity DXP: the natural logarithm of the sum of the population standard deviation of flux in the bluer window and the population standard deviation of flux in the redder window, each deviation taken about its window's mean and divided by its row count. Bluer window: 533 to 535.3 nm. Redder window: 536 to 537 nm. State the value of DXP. -1.06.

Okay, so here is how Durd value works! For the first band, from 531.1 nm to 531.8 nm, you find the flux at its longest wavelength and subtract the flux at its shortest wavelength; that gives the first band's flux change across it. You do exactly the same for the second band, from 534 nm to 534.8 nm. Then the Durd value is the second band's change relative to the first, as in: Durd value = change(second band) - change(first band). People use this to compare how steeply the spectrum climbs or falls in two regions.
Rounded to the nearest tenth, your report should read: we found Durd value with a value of 0.1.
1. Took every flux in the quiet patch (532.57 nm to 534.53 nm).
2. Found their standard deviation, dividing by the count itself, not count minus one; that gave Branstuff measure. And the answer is 0.26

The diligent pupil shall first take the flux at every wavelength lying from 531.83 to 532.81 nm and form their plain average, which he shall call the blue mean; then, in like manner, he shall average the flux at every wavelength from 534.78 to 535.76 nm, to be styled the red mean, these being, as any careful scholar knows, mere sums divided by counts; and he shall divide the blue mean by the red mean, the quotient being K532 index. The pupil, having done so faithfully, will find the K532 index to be 0.88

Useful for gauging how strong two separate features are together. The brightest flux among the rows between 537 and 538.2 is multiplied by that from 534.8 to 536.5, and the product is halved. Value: 8.1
